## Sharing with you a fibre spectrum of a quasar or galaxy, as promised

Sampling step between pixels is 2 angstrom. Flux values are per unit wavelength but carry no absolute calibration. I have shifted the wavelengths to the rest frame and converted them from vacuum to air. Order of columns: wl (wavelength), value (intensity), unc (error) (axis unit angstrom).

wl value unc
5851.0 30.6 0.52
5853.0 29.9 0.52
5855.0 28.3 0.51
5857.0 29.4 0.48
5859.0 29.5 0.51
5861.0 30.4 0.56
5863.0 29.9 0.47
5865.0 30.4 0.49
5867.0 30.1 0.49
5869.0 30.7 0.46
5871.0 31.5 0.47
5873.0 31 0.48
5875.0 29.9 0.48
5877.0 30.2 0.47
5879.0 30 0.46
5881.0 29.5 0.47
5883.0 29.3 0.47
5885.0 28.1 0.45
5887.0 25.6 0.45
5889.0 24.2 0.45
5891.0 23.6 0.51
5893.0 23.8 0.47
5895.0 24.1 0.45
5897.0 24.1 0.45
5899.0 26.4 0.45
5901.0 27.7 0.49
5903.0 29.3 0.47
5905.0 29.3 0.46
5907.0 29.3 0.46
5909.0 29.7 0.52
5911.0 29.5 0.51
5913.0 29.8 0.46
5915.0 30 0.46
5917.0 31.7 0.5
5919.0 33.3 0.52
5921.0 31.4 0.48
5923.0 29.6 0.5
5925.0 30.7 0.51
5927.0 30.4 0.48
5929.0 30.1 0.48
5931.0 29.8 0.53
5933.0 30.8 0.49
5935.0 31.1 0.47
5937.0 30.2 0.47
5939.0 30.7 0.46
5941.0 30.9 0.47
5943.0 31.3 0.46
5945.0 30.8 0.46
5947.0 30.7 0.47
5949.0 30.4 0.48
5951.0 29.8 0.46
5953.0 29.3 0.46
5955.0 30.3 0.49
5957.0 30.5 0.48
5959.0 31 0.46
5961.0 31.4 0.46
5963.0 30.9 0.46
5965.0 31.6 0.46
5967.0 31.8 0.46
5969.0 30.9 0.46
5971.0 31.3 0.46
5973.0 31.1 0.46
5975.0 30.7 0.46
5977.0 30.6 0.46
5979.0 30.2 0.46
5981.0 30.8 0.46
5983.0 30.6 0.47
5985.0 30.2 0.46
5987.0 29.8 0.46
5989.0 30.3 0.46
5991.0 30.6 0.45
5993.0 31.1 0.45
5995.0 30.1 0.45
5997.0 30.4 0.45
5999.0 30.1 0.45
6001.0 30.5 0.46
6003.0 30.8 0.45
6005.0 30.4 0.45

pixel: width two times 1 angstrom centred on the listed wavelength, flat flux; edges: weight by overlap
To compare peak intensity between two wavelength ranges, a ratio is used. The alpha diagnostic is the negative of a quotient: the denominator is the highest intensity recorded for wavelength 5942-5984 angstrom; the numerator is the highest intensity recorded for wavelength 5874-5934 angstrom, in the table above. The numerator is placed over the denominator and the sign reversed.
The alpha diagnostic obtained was -1.05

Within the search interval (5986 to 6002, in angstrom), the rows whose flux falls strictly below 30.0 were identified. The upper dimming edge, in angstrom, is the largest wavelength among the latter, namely 5987.0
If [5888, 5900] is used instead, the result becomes 5899.0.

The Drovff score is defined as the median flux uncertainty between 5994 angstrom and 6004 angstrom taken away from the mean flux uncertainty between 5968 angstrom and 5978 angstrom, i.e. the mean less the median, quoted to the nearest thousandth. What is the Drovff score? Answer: 0.010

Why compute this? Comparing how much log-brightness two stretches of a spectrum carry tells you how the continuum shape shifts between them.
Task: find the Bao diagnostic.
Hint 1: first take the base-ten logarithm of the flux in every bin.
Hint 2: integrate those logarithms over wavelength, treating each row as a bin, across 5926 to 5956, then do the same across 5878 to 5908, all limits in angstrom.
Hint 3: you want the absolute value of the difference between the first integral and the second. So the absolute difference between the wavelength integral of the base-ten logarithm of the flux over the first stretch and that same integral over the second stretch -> 1.6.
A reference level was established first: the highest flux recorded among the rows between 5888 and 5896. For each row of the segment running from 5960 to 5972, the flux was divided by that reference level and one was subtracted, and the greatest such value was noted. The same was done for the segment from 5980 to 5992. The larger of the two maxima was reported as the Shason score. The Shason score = 0.31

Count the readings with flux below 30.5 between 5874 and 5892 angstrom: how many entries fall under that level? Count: 9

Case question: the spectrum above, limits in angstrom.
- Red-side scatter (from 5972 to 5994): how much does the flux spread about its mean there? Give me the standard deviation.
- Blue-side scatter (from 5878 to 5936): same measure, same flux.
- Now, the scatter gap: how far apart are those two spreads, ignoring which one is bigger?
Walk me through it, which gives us 2.2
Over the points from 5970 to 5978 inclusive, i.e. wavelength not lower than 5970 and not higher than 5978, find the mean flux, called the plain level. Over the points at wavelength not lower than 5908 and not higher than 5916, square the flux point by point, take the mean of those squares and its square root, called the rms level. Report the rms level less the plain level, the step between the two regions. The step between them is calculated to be -1.2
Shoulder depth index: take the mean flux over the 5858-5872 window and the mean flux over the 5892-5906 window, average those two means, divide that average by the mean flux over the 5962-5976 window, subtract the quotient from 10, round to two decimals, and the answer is 9.09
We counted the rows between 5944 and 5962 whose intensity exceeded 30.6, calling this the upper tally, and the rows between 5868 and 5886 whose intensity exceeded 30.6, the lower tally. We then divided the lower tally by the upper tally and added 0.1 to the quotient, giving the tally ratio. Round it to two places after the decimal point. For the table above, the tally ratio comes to 0.85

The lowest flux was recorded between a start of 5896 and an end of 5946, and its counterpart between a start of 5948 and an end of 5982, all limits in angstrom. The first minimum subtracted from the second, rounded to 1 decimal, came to 5.2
